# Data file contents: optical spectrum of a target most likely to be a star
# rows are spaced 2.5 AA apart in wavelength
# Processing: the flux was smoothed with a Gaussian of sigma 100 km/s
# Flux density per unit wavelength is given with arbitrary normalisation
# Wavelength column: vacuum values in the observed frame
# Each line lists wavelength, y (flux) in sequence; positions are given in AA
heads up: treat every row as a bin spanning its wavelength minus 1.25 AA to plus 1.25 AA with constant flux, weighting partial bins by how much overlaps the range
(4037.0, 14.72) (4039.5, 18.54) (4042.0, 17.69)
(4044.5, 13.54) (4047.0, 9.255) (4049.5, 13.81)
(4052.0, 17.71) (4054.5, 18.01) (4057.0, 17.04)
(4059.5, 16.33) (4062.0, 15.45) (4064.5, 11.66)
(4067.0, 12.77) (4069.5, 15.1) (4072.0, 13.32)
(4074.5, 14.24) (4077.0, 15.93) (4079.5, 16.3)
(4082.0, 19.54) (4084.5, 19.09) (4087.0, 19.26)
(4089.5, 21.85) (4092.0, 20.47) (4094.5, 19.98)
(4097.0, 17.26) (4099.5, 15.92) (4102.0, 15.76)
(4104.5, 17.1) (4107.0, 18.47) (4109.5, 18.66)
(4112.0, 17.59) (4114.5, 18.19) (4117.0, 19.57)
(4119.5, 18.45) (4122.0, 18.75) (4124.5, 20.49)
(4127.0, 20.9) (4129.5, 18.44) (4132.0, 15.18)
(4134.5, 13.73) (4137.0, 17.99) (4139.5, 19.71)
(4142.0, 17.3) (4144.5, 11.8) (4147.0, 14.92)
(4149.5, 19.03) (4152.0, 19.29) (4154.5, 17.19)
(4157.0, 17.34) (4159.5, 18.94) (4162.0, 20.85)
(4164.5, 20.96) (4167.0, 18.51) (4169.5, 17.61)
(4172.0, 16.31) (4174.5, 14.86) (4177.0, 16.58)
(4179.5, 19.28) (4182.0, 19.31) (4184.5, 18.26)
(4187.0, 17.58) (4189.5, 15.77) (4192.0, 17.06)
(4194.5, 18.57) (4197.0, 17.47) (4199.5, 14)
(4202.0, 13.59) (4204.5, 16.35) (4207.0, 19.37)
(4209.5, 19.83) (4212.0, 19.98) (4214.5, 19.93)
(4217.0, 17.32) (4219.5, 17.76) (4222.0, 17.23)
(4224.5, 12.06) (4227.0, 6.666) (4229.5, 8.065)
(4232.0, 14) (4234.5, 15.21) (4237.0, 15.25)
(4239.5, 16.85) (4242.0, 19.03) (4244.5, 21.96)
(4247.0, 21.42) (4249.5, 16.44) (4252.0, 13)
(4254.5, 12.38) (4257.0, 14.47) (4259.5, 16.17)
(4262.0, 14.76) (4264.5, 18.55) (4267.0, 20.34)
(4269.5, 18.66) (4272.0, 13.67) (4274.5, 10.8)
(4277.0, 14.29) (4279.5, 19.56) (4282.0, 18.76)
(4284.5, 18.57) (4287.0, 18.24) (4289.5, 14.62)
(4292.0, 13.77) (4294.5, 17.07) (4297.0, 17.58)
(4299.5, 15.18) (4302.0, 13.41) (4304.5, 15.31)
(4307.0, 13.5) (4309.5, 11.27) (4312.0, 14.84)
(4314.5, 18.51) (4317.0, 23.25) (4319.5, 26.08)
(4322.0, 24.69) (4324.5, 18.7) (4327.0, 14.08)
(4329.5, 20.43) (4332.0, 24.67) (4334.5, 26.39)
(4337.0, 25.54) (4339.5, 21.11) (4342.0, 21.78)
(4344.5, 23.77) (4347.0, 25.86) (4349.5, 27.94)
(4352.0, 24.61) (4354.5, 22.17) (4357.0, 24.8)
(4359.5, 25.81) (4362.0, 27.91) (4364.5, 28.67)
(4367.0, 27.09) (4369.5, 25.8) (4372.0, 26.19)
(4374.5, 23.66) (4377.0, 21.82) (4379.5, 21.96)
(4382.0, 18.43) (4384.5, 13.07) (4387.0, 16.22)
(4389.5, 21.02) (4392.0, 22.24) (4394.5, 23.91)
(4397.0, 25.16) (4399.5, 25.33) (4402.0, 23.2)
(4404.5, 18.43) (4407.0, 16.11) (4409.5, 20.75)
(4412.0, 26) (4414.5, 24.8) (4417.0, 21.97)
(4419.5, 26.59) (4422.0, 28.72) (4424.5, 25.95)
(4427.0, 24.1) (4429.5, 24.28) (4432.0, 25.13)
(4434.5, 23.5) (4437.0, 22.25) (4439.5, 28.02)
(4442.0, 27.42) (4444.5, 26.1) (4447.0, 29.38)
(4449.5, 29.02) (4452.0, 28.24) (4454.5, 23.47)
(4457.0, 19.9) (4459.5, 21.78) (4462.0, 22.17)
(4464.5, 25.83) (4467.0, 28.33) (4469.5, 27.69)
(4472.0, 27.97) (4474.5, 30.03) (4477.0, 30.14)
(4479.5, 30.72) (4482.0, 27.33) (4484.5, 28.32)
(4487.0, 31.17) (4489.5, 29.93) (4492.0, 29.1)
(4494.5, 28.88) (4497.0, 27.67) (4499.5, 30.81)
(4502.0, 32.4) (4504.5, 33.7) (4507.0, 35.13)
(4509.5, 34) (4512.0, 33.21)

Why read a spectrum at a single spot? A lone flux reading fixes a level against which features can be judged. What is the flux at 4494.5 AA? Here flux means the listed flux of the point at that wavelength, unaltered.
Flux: 28.88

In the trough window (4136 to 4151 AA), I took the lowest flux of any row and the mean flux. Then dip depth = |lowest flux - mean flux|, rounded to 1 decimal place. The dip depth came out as 5.0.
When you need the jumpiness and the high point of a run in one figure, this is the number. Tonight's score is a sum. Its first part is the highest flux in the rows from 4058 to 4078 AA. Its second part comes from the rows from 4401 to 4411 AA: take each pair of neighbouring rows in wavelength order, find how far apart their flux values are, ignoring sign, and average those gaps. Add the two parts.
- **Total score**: 20.2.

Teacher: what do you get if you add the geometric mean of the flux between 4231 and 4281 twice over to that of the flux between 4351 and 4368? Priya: 58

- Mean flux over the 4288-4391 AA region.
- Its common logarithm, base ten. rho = 1.32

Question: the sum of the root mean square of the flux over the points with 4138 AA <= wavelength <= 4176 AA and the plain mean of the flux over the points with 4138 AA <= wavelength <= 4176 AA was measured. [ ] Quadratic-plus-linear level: 35.4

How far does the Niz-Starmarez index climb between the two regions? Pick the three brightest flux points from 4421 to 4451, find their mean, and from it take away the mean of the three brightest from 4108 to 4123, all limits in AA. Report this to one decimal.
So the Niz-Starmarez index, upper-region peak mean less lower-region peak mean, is 10.0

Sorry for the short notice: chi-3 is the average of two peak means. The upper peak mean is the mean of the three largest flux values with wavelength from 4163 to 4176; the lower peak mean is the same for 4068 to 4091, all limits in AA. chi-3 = 19.6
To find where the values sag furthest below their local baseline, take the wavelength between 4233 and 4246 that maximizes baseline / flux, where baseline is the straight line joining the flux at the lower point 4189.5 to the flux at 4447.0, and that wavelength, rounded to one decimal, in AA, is 4237.0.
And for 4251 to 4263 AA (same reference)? 4254.5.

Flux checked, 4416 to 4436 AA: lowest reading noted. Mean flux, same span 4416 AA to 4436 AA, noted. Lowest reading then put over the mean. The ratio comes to 0.88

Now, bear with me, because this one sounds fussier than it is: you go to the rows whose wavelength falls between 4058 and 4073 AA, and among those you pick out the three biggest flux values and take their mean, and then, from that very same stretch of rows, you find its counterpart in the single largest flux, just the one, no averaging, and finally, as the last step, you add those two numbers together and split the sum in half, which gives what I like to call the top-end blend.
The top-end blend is 16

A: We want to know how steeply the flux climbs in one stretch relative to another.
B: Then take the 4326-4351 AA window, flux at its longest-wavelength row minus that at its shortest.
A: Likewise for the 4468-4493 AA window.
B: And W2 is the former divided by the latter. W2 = 10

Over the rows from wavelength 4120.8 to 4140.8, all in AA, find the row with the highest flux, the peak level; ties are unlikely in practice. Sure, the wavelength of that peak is 4127.0 AA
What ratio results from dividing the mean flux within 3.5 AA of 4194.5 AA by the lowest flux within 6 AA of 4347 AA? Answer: 0.81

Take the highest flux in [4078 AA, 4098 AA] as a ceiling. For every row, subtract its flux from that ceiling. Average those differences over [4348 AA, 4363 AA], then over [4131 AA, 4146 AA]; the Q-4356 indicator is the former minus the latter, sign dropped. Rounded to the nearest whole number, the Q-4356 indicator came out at 10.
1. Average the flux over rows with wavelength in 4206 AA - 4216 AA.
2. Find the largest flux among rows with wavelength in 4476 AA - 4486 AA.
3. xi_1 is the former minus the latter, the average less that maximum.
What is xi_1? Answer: -11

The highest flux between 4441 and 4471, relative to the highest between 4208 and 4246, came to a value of 1.34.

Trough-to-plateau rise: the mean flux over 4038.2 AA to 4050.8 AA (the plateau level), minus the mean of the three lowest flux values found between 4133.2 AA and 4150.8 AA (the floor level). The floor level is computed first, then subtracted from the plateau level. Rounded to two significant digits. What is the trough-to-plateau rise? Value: 1.1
